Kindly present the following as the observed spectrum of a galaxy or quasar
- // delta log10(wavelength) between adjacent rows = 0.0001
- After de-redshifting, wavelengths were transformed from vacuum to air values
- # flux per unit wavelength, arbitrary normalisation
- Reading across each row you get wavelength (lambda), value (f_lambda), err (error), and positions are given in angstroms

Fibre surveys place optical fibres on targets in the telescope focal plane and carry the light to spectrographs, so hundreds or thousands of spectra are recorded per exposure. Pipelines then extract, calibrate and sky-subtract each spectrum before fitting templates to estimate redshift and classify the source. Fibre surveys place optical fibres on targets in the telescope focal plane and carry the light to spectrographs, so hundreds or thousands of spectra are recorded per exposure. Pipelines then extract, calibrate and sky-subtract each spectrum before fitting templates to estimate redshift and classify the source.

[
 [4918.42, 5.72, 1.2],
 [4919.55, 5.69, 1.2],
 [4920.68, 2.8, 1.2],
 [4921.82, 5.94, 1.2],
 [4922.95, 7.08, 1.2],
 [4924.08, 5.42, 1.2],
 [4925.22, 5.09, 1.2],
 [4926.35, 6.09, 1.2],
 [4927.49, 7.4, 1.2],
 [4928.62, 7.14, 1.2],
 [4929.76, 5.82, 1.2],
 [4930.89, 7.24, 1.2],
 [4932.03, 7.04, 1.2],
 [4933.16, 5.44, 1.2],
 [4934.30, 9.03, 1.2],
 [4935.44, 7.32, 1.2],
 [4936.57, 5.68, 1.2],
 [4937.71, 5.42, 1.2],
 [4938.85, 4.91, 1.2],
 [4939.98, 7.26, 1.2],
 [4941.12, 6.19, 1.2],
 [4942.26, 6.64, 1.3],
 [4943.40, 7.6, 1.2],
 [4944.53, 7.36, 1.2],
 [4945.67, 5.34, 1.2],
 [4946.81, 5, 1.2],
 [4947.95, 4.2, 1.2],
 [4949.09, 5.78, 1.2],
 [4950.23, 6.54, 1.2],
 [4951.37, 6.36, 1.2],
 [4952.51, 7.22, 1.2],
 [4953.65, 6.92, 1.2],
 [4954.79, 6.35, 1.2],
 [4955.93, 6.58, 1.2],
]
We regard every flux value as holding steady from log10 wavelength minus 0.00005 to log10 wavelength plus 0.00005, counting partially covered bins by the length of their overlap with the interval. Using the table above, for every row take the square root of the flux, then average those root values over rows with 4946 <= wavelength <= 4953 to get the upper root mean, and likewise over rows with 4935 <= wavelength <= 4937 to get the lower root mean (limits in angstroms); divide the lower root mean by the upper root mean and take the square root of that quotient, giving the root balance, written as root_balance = 1.03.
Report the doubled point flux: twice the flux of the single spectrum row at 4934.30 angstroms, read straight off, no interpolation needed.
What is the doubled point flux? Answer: 18.1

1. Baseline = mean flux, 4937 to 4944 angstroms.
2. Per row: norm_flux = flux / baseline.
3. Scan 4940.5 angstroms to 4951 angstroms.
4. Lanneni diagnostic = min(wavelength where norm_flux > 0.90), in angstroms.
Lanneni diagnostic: 4941.12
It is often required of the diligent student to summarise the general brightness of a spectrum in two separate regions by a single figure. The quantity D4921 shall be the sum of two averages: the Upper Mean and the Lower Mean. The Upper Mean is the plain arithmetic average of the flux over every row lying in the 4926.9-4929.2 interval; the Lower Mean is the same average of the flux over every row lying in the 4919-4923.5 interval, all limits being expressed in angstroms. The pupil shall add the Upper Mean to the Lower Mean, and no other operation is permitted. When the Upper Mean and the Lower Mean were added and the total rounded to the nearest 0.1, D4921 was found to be 12.6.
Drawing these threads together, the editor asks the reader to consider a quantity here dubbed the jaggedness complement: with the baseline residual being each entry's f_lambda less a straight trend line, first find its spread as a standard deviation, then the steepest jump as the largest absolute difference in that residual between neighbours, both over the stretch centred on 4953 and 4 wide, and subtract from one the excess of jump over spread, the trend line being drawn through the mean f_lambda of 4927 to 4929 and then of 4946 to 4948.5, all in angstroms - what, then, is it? 0.4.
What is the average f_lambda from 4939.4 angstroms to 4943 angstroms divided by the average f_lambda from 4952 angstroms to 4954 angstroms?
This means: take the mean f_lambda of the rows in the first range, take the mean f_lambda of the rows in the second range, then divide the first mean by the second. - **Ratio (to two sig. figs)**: 0.95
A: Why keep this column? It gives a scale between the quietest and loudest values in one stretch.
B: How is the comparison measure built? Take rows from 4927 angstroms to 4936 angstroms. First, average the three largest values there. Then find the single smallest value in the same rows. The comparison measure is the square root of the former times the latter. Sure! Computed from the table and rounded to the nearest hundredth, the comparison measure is 6.56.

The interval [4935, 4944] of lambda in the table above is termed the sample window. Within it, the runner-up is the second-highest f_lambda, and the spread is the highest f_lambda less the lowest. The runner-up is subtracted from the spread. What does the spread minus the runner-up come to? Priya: -4.6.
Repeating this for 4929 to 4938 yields -3.7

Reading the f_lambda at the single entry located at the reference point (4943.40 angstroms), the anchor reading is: 7.6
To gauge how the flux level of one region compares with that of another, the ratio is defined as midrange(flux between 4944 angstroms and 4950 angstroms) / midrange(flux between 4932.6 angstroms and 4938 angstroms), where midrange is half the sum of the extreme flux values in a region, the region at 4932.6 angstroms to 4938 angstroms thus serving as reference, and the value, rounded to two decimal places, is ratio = 0.80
